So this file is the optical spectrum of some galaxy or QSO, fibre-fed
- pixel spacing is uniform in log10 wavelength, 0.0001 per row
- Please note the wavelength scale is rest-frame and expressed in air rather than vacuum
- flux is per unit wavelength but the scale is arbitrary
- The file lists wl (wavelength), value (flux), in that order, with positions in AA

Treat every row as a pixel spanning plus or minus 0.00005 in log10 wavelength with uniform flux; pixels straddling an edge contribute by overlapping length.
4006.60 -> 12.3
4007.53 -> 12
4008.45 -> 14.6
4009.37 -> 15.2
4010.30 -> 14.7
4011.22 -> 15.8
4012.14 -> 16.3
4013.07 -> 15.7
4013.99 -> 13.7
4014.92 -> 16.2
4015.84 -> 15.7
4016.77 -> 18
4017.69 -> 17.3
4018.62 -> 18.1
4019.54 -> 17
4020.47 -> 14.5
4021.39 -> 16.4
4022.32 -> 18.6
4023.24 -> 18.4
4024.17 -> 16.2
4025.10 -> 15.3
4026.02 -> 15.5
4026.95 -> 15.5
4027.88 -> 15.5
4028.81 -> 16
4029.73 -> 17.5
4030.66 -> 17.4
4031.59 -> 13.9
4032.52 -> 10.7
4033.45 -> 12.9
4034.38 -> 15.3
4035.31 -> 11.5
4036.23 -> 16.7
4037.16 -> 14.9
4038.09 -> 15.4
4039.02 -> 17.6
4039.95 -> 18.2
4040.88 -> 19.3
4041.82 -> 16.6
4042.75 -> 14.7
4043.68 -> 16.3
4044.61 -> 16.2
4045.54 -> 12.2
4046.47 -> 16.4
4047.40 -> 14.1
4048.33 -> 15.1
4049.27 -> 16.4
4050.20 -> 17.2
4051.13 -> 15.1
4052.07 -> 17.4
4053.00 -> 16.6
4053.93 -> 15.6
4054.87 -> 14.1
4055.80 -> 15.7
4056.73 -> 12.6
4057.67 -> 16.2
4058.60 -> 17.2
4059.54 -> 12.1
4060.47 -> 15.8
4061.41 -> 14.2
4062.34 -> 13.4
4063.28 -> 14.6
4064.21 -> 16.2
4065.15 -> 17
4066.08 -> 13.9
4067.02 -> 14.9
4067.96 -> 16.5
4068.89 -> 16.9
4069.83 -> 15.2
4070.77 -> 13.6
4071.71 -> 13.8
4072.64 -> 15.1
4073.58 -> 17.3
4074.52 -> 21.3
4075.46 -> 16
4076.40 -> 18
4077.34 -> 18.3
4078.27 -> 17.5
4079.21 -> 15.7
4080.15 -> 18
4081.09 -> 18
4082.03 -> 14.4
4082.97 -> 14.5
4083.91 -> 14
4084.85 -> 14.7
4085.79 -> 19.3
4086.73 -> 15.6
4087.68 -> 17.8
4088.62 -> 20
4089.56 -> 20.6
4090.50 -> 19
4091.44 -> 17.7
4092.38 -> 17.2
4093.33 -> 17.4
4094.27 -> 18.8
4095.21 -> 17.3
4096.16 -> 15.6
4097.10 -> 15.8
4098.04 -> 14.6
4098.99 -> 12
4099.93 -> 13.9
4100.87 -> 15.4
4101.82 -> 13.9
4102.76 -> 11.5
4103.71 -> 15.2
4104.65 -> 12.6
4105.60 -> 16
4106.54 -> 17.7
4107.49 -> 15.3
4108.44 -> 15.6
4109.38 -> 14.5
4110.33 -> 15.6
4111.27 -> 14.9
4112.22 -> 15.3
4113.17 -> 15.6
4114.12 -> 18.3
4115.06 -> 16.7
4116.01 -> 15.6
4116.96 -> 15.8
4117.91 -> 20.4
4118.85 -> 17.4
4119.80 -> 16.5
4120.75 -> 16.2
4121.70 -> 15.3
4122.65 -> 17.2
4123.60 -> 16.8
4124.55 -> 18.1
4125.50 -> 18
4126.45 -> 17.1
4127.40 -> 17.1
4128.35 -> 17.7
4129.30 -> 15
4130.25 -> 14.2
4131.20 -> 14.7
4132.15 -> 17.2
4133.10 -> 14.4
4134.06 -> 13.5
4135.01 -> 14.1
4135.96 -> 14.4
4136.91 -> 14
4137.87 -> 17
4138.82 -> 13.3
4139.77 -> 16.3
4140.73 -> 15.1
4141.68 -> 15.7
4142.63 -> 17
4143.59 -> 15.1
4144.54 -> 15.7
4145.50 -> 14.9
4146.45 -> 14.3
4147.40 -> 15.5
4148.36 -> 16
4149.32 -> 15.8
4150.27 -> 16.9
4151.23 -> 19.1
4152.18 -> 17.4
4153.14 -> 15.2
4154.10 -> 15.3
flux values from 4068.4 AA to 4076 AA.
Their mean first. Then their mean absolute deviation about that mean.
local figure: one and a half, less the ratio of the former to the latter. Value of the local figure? -7.7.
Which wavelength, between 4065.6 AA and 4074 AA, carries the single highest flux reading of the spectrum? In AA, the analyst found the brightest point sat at 4073.58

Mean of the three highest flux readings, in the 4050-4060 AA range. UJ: 17.3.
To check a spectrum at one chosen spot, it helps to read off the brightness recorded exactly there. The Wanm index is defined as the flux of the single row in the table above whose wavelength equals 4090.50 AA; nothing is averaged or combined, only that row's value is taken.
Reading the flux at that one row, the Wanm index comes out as 19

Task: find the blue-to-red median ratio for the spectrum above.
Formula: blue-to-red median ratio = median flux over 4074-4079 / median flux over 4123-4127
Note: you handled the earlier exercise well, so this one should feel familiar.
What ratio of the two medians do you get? 1.03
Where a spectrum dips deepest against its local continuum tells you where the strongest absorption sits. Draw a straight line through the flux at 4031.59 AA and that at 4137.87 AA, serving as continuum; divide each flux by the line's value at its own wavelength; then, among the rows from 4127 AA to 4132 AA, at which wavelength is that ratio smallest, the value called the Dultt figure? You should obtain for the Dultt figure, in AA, 4130.25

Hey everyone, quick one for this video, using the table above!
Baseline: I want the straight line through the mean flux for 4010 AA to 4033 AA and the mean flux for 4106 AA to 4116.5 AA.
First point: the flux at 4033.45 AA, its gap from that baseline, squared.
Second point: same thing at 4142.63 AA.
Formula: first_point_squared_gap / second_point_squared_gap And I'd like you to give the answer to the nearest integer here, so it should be 8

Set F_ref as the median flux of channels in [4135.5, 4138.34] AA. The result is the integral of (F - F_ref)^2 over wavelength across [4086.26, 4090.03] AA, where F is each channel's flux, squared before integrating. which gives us 78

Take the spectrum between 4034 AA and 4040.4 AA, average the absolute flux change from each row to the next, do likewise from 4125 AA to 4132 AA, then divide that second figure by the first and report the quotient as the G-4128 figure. 0.4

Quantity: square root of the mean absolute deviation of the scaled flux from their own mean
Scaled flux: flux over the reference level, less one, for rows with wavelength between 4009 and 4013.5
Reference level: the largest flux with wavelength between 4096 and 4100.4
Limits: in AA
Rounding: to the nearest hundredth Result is 0.17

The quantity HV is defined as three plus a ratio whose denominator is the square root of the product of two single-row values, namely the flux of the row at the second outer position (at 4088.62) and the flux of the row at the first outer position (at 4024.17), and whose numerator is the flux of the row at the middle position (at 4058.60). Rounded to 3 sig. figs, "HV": 3.96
